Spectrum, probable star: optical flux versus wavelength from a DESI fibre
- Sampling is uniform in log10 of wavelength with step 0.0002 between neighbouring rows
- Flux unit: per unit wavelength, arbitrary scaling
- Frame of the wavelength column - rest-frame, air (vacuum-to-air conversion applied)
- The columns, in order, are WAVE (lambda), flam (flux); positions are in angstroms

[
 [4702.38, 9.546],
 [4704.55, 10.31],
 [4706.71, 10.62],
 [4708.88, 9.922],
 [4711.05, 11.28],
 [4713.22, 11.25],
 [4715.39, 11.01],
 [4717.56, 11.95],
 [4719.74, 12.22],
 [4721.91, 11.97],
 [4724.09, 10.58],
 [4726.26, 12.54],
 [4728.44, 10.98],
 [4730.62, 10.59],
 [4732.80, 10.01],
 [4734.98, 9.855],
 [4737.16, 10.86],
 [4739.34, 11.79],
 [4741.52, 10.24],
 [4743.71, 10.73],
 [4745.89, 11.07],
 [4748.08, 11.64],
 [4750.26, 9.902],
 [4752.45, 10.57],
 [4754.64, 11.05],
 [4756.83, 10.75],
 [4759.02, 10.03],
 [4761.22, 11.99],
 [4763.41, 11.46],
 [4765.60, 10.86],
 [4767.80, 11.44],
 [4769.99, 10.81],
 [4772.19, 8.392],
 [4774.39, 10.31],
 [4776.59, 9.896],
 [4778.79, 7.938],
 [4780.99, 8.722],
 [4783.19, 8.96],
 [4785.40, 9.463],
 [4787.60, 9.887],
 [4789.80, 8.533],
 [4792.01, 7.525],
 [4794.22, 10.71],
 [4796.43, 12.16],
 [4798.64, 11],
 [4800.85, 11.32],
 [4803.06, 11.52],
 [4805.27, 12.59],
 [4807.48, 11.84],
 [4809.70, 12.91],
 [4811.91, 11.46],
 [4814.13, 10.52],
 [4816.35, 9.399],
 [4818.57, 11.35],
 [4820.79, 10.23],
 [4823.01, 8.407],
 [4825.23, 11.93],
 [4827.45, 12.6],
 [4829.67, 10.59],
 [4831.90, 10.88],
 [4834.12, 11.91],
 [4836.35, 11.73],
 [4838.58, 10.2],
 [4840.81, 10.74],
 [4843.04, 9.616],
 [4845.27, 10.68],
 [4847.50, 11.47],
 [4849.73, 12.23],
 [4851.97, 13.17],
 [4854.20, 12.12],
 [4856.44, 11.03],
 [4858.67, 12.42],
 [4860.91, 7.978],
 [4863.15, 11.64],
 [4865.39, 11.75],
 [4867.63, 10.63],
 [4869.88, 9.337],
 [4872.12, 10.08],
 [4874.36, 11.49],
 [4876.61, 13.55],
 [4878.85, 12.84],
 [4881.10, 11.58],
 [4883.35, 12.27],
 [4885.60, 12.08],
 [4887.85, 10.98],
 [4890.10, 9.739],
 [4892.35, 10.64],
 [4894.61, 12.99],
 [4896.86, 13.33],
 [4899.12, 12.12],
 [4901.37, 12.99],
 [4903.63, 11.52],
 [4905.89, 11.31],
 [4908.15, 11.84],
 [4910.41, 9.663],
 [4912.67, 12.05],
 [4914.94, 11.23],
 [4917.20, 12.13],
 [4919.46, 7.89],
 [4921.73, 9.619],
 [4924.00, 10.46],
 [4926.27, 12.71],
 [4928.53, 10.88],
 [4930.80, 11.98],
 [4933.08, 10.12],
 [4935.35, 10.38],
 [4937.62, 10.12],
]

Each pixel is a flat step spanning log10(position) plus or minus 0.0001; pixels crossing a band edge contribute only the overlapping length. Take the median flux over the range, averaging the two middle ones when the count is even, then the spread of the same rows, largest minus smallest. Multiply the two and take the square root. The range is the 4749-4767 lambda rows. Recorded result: 4.7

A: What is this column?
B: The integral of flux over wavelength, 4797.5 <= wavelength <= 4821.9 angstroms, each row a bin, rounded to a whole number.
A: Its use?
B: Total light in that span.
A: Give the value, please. 275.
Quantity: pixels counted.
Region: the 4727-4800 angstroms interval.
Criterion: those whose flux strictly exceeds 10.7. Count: 16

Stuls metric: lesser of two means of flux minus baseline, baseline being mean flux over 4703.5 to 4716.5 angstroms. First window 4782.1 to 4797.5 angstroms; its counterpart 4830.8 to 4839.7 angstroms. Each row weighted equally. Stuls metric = -1.1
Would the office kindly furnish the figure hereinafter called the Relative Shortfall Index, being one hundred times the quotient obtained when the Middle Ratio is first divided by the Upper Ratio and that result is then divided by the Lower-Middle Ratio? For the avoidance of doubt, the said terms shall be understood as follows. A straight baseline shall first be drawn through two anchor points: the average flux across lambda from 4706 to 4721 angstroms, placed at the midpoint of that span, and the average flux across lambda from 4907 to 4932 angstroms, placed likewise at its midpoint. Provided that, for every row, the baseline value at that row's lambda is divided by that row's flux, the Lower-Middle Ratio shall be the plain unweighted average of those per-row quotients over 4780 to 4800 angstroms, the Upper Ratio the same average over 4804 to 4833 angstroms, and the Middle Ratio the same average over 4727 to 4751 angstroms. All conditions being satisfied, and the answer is 89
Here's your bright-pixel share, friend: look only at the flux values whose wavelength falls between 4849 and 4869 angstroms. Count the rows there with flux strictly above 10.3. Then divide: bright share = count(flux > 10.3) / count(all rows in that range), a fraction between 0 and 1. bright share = 0.89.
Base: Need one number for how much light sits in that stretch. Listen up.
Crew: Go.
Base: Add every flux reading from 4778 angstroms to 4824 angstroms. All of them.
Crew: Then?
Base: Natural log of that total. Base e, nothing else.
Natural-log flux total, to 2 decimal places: 5.38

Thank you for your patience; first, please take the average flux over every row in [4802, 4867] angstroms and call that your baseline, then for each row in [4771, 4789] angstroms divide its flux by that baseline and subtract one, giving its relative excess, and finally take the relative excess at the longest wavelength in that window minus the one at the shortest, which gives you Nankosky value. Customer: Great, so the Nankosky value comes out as 0.13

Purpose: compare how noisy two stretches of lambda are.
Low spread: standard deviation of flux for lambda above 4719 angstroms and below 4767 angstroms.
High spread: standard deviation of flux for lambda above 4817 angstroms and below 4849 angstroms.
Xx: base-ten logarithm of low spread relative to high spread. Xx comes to -0.14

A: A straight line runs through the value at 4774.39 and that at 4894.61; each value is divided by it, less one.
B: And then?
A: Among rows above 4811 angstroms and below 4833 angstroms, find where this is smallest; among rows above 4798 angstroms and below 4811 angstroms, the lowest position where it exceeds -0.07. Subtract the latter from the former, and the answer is 24.4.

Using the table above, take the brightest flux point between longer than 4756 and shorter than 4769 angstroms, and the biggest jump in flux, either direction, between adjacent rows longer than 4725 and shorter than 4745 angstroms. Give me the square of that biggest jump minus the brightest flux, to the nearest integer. -10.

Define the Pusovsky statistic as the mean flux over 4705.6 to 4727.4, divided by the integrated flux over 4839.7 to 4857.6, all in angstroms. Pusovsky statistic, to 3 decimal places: 0.056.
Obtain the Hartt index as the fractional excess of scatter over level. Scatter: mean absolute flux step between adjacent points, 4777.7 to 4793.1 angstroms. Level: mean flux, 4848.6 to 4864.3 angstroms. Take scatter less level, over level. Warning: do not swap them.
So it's -0.938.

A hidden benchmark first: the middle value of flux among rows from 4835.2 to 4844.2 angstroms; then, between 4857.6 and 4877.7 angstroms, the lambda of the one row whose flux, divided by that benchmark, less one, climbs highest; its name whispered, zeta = 4876.61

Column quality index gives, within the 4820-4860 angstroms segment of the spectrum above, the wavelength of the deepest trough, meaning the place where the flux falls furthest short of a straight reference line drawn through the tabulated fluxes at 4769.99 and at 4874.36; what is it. 4823.01 angstroms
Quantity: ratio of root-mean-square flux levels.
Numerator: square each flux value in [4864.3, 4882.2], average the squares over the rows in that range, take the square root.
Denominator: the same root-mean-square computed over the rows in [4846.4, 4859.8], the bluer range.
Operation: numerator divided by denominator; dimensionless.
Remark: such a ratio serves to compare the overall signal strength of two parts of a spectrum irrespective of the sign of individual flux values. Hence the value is 0.95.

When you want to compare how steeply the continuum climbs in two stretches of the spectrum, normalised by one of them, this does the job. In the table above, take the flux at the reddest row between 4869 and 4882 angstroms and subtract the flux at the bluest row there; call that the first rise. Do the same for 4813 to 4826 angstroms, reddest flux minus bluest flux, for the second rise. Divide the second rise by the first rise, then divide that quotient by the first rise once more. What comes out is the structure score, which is 0.3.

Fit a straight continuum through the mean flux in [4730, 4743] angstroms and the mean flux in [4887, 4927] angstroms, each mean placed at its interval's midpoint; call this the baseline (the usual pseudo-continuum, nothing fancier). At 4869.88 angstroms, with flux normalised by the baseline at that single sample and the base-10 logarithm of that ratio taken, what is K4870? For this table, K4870 -0.076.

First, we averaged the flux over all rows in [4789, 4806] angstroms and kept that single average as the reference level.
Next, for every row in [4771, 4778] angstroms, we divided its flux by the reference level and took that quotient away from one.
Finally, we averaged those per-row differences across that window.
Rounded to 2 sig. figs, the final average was 0.11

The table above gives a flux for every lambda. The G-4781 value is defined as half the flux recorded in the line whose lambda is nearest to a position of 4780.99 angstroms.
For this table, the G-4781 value 4.4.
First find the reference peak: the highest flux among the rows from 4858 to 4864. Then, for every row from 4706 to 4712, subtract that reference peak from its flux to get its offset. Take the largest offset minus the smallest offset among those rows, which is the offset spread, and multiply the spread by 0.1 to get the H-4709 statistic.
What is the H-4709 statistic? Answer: 0.14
